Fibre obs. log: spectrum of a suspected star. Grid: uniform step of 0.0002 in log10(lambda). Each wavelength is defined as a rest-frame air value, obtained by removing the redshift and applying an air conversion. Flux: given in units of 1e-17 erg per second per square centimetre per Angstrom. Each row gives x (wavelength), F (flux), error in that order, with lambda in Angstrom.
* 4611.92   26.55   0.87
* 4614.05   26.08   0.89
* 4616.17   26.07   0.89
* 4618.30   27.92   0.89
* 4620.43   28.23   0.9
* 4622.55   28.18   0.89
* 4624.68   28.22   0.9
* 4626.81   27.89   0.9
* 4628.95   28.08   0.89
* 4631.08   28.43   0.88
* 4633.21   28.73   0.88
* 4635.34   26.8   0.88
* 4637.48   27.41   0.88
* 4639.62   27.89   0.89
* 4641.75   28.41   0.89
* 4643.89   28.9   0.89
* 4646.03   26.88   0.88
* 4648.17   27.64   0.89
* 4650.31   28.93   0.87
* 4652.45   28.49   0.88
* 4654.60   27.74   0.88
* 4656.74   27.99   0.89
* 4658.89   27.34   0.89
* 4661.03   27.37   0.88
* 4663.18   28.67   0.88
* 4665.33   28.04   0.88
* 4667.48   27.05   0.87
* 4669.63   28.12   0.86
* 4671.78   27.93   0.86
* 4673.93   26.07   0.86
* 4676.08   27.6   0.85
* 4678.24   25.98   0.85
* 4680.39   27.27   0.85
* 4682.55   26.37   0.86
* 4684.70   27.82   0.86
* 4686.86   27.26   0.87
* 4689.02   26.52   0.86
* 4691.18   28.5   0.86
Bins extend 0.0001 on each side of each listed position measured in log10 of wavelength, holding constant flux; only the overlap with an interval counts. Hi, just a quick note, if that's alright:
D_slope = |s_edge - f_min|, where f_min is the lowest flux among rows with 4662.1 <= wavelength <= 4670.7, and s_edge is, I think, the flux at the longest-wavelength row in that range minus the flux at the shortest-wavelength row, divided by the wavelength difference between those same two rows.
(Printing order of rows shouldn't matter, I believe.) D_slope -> 27.1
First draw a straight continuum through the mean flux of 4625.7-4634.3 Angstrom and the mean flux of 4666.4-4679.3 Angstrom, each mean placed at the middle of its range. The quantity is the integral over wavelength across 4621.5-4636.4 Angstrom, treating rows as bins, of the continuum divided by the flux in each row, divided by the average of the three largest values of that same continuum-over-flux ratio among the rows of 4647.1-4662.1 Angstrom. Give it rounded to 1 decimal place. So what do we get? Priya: 15.0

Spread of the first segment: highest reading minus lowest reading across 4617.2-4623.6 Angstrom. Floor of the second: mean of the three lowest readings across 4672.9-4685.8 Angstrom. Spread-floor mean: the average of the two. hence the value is 13.2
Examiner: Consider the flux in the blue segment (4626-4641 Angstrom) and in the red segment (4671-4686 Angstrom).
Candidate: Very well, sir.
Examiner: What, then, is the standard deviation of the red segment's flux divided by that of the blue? 1.3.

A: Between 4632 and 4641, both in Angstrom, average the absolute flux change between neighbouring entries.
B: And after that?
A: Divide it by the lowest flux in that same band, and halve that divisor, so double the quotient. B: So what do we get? 0.08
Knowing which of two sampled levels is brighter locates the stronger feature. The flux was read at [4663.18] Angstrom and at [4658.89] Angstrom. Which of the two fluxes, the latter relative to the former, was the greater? 28.7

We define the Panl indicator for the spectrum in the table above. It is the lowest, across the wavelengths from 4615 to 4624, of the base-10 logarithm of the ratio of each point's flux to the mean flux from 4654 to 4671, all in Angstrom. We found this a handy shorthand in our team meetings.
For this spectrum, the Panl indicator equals -0.028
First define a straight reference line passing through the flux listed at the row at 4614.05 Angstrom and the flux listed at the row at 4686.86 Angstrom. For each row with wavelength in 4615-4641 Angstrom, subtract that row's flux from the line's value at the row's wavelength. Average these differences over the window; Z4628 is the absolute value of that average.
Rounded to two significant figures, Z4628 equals 1.5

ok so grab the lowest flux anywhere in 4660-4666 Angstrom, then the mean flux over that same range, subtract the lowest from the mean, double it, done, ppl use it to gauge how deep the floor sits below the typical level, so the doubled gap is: 1.3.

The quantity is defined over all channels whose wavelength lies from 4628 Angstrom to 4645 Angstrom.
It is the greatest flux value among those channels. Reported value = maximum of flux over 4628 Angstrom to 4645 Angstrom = 28.9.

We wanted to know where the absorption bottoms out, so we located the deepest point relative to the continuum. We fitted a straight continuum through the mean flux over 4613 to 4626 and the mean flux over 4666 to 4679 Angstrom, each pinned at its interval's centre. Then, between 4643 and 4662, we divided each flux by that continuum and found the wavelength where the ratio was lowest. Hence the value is 4646.03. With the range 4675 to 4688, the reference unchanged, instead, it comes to 4678.24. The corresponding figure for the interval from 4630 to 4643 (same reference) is 4635.34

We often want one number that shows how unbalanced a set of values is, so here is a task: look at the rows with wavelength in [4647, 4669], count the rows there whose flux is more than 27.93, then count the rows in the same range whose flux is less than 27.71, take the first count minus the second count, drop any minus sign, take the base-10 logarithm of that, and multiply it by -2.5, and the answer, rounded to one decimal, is 0.0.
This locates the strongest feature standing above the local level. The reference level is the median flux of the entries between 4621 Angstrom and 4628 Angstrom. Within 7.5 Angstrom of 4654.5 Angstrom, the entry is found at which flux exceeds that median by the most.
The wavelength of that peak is 4650.31 Angstrom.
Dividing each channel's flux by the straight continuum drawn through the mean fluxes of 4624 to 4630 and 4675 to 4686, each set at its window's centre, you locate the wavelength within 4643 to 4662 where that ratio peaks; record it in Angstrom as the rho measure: 4650.31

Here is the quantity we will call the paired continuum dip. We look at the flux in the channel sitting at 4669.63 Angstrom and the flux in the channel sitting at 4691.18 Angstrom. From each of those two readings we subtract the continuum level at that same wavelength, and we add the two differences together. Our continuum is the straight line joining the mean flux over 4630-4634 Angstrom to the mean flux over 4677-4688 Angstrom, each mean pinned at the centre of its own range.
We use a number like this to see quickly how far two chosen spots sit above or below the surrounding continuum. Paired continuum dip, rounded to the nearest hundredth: 2.60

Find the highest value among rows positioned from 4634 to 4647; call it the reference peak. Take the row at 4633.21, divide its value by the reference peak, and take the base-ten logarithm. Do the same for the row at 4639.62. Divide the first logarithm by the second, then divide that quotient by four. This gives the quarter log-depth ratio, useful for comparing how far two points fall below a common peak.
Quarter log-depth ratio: 0.0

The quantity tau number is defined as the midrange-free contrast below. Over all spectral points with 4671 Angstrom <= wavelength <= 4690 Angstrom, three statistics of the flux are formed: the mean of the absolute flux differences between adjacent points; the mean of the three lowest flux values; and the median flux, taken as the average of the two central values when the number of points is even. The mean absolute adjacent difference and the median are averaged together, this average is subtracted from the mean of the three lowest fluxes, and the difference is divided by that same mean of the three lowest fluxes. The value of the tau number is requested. 0.455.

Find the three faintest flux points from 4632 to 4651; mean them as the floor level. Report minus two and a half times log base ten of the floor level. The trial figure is -3.58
